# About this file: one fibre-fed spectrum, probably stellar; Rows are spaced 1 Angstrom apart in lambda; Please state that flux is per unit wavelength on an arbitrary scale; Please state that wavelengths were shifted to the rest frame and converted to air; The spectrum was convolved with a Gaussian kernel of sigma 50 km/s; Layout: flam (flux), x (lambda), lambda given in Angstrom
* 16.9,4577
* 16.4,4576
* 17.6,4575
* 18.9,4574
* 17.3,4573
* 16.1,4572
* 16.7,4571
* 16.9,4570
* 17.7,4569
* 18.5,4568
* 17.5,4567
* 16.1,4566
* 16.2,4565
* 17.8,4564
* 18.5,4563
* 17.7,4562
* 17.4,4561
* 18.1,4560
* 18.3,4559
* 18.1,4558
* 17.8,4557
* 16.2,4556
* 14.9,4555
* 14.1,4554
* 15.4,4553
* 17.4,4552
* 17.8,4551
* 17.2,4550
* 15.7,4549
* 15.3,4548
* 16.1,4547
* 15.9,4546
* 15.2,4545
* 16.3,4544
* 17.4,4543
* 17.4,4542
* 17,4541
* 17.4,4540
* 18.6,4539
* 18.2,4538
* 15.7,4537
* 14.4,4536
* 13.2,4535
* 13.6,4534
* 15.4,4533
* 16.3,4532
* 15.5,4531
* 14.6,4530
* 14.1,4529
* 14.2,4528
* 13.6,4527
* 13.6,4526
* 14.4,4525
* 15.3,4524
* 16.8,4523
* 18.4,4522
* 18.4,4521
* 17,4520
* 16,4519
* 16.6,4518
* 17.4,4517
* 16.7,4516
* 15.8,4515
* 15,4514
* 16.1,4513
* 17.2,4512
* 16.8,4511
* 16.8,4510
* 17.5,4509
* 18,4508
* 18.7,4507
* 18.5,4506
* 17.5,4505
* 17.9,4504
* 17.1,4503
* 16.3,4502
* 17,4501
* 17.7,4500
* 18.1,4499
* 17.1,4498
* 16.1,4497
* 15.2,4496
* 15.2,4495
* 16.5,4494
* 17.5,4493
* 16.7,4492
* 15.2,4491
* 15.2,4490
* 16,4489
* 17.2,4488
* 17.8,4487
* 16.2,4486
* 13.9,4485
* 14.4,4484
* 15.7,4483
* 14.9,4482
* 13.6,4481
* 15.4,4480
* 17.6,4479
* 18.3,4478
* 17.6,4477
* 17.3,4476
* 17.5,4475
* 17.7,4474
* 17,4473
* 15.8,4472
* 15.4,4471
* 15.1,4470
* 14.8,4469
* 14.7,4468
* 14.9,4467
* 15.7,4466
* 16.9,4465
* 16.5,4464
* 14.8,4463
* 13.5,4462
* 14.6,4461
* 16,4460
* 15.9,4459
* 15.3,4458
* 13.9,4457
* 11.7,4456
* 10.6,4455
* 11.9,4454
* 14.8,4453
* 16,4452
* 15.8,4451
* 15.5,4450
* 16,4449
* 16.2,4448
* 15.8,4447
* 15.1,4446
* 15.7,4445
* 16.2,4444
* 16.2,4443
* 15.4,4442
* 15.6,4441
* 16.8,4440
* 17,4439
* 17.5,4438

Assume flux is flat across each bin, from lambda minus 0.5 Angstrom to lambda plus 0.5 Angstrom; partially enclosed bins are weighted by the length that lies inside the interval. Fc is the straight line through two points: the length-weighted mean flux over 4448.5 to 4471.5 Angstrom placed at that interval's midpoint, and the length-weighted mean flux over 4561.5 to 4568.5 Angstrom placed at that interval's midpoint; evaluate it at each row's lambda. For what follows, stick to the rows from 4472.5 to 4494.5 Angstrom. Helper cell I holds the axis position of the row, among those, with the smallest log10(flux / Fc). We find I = 4481 Angstrom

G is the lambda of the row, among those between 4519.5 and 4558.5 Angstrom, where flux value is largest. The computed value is 4539 Angstrom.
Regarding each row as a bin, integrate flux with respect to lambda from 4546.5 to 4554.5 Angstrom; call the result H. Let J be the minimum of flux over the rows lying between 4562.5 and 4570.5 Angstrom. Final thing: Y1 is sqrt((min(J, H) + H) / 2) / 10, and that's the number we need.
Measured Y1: 0.852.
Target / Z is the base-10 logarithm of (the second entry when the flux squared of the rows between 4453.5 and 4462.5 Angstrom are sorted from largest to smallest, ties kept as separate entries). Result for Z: 2.40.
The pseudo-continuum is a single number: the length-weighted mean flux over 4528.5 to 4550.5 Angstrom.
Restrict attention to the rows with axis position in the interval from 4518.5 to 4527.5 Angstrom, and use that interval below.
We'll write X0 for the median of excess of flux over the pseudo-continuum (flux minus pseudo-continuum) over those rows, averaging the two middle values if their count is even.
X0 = 0.1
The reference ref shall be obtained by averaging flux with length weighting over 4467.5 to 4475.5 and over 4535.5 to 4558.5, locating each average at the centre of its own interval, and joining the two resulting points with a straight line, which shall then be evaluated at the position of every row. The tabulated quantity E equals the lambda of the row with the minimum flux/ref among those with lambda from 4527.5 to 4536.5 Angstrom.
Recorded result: 4535 Angstrom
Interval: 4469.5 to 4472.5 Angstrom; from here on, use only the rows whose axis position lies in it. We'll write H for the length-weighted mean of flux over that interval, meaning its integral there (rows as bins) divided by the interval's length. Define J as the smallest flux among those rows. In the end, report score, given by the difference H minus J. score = 0.33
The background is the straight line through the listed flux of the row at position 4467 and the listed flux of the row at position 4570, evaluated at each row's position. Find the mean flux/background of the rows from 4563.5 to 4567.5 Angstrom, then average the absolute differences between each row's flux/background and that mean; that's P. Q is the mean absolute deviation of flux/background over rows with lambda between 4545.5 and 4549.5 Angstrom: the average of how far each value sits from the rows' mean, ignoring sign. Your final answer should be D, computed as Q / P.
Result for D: 0.37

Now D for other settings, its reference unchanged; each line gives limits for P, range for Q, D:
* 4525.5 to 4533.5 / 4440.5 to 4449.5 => 0.42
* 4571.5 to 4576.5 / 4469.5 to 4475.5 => 1.33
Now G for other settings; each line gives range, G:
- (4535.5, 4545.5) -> 4539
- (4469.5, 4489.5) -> 4478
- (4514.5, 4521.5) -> 4521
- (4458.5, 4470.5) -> 4465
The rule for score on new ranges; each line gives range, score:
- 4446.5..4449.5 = 0.20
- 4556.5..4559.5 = 0.27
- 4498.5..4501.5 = 0.60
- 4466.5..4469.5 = 0.10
